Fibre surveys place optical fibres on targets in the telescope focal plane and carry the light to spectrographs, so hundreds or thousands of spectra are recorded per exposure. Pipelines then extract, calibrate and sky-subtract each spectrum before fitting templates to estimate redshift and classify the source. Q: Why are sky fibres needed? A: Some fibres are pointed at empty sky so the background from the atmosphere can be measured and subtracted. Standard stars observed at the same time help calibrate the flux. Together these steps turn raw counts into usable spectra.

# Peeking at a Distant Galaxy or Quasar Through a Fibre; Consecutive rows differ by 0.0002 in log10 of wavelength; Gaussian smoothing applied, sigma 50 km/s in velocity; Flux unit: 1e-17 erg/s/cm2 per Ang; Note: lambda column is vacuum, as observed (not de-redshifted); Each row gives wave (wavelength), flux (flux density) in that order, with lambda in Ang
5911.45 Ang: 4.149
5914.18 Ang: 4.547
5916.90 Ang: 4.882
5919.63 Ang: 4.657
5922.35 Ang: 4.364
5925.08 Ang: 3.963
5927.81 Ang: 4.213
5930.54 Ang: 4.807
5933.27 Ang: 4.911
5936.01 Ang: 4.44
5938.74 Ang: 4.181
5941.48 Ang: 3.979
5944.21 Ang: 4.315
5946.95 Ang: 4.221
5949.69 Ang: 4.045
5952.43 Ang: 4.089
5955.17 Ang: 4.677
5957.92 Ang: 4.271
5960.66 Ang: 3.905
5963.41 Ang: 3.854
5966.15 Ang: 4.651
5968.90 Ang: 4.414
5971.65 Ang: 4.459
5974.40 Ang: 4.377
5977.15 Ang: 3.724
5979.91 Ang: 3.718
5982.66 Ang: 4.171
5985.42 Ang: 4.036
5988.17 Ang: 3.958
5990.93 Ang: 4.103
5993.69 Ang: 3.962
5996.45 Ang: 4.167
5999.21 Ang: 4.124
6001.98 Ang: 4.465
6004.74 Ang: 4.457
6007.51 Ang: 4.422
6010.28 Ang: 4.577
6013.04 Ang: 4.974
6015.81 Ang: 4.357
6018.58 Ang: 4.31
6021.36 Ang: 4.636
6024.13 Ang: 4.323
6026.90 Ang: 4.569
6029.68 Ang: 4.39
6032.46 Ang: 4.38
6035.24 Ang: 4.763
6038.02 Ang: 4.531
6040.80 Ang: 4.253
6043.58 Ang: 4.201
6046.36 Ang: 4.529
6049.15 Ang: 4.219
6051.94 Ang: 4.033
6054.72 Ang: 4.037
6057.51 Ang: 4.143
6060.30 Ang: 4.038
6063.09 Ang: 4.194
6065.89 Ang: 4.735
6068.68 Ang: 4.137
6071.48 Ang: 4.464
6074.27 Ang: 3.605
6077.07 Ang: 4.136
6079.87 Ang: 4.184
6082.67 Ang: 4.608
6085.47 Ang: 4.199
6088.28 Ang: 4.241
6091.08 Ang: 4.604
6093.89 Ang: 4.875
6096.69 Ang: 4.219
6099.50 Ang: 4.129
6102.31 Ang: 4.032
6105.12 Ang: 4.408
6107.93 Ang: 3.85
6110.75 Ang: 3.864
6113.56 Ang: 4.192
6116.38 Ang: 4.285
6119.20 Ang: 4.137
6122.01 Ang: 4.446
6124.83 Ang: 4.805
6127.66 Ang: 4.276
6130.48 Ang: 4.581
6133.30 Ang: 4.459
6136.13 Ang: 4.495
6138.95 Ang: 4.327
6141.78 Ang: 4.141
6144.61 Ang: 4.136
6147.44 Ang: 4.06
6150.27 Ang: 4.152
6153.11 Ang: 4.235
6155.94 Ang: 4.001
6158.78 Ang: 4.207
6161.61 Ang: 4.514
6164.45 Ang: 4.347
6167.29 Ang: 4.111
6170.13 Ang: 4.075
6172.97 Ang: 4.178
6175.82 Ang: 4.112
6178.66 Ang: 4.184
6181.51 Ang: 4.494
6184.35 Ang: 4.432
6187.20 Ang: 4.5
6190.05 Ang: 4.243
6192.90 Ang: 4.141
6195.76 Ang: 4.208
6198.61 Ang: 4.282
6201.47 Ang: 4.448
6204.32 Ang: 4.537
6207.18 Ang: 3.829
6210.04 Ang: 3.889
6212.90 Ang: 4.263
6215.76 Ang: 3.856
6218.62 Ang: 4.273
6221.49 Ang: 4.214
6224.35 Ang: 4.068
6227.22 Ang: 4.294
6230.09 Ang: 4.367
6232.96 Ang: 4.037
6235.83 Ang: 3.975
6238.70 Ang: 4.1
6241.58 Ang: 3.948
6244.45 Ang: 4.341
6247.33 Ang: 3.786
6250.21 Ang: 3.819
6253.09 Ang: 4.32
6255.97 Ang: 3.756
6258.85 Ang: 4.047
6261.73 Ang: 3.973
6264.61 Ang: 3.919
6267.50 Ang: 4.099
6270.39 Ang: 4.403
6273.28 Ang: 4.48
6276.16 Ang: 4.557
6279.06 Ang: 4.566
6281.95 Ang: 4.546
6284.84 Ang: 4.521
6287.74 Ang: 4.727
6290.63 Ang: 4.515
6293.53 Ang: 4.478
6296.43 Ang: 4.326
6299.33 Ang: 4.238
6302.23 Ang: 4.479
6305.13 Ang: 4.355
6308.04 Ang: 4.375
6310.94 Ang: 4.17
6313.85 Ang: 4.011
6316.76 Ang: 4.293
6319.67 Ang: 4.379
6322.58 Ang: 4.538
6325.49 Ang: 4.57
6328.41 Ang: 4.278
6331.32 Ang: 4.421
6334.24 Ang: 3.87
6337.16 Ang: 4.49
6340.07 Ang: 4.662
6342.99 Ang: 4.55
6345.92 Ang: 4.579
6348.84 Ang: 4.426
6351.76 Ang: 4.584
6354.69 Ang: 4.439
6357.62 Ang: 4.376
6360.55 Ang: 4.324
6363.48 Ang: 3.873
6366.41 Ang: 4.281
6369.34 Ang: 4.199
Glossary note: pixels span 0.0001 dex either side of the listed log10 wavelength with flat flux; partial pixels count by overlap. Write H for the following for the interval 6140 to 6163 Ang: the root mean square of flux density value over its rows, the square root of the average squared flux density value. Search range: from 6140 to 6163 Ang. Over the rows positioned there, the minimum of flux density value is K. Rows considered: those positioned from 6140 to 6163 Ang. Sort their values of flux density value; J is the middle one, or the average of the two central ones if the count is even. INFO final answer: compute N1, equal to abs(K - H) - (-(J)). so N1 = 4.33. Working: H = 4.18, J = 4.15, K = 4.001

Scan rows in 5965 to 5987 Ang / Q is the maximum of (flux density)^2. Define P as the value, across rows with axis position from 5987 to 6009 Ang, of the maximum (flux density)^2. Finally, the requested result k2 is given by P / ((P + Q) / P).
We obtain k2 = 9.6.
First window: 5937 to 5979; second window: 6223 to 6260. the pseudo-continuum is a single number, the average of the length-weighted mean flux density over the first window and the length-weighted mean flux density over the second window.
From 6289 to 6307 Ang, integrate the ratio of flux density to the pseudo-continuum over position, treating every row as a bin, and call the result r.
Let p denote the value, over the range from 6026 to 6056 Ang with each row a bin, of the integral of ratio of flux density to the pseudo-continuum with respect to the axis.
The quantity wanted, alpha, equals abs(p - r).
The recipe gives 12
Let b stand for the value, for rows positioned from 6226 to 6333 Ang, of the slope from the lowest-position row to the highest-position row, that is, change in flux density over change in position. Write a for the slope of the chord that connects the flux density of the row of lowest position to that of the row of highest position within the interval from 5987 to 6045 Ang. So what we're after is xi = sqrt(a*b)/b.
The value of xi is 1.9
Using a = 0.004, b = 0.001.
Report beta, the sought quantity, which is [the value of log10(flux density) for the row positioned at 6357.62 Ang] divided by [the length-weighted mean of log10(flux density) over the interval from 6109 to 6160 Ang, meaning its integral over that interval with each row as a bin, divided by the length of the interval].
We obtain 1.02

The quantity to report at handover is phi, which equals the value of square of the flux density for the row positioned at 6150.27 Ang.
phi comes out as 17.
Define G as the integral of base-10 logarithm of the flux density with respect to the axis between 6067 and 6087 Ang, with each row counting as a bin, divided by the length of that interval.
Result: 0.622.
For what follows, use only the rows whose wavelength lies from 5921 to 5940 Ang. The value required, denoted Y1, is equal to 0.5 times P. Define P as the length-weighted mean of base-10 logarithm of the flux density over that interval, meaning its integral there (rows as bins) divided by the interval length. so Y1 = 0.322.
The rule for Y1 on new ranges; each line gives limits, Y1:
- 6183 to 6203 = 0.318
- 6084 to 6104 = 0.318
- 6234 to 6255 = 0.303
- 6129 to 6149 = 0.317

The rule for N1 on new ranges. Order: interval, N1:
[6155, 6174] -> 4.38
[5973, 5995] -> 4.29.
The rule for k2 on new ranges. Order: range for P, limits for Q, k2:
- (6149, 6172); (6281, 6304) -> 9.7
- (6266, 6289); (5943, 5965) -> 11.3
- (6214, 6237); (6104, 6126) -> 8.6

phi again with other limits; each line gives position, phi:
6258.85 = 16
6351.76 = 21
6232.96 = 16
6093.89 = 24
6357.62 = 19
